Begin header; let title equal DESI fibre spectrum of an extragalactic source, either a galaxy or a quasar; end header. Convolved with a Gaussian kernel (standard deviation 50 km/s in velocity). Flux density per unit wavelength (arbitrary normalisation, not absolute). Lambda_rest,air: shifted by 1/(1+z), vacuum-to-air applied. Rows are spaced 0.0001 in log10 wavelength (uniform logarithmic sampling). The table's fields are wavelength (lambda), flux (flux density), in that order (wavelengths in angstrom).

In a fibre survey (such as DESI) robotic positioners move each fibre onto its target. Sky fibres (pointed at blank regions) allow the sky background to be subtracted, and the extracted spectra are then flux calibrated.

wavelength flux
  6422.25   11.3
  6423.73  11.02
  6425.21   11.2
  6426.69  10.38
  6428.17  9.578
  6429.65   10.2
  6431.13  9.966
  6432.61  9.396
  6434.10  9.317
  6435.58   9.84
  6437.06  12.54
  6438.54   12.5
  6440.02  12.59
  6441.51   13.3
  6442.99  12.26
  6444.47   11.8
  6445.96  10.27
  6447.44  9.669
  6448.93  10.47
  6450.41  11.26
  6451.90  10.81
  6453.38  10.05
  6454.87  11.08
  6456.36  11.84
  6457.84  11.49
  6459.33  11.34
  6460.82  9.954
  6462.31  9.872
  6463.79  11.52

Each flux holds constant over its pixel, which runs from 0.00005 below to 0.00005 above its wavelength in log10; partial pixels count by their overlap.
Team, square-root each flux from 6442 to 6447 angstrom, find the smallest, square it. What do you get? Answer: 10.3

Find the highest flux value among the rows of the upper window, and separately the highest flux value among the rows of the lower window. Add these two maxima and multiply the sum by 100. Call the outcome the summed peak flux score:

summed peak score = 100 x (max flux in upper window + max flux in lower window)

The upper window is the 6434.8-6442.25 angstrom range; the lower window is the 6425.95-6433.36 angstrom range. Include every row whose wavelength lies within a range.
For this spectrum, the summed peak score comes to 2368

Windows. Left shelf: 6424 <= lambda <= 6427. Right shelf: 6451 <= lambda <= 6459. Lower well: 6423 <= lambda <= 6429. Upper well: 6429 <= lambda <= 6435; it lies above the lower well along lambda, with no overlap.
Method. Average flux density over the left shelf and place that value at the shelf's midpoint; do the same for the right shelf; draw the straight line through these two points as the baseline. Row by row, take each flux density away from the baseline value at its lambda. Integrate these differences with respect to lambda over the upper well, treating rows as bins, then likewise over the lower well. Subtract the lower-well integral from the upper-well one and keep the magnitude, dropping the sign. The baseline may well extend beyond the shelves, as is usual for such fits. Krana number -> 5.2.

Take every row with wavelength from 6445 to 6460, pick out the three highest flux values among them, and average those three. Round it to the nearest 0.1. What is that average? 11.6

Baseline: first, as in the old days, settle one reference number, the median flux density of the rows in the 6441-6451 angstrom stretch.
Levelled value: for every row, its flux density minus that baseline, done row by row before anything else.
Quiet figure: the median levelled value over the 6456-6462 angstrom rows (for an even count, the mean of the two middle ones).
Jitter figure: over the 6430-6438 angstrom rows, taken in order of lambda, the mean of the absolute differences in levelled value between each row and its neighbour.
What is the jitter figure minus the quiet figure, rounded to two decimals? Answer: 0.81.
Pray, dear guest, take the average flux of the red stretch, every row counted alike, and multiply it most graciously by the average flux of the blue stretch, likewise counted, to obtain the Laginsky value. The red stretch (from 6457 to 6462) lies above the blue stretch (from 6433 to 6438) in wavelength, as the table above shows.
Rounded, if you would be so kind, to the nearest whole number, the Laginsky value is 115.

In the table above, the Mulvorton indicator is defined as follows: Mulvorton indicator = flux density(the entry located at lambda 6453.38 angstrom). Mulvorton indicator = 10.05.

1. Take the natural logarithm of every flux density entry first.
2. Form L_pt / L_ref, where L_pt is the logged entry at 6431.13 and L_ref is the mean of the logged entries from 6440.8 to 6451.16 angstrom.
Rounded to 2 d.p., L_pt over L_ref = 0.95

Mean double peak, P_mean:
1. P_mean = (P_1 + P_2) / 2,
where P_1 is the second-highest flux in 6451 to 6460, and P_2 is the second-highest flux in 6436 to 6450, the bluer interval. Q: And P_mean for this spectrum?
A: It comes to 12.0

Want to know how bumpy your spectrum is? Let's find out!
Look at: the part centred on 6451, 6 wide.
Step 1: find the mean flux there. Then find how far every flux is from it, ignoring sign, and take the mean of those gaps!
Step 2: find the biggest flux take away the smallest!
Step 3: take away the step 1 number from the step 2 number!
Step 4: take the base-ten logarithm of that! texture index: -0.1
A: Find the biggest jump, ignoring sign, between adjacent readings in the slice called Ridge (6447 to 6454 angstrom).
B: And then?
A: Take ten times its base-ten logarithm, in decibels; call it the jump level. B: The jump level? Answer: -1.0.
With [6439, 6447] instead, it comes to 1.8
